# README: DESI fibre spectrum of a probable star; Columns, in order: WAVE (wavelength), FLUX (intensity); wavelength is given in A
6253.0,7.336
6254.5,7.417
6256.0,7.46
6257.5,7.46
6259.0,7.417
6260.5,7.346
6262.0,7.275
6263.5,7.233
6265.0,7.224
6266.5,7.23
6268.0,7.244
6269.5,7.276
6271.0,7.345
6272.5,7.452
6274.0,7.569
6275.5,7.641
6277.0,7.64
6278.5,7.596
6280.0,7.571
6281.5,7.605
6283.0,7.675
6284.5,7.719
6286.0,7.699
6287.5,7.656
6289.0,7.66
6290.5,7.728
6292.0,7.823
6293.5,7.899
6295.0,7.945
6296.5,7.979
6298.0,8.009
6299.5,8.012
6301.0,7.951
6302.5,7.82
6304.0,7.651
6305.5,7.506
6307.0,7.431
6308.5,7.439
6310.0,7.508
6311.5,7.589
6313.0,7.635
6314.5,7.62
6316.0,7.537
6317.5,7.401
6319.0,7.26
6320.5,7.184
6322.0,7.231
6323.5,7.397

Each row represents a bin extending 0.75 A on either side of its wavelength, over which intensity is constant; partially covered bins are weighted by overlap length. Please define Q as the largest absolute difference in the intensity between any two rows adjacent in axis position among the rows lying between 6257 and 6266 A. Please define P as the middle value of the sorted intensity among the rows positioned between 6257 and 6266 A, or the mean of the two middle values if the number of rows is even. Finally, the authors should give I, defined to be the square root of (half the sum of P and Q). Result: 1.92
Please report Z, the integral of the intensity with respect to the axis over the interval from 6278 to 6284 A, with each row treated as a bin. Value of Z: 45.7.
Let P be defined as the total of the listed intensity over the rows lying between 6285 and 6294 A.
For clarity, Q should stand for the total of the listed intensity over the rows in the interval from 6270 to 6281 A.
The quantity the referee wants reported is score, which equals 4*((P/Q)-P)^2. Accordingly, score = 8312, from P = 46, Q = 53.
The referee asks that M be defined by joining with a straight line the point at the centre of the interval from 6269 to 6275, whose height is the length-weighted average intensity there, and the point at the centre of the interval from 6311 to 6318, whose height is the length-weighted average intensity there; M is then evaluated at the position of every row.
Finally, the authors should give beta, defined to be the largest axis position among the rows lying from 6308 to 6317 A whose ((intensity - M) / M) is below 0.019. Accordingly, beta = 6316.0 A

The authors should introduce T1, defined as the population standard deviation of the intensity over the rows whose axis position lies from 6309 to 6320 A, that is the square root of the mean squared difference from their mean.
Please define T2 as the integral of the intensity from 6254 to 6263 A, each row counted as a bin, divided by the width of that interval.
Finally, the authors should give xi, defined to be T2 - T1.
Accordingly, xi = 7.27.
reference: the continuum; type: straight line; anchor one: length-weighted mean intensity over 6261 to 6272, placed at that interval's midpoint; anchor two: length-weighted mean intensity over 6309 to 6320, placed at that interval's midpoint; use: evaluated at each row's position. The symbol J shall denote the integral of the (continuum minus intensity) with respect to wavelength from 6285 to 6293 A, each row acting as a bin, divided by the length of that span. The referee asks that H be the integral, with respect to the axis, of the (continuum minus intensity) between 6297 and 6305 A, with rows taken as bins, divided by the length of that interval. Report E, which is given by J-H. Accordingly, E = 0.1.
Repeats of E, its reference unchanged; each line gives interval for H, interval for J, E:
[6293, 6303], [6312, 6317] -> 0.4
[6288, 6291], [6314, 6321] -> 0.4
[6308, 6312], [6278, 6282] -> -0.2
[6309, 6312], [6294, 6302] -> -0.5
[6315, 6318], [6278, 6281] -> -0.3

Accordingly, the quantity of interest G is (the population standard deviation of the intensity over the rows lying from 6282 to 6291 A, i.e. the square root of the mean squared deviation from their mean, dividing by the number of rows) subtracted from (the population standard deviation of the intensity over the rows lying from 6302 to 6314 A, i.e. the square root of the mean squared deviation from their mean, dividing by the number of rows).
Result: 0.09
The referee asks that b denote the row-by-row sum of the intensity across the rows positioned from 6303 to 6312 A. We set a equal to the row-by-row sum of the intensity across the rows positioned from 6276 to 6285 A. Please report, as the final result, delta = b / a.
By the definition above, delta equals 0.99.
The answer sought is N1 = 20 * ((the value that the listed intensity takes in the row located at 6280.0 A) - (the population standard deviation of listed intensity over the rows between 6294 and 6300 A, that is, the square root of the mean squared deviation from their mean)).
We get 151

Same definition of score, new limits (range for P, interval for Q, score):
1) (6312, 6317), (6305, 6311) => 1941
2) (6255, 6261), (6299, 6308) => 3374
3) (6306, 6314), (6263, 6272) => 5399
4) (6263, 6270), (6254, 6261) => 4965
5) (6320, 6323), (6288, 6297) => 796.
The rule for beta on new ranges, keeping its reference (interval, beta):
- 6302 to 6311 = 6310.0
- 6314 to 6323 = 6322.0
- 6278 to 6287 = 6280.0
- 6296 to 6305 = 6304.0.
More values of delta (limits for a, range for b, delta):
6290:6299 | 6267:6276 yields 0.94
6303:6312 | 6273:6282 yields 1.01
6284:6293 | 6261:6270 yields 0.94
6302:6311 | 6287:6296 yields 1.03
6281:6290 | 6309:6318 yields 0.98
